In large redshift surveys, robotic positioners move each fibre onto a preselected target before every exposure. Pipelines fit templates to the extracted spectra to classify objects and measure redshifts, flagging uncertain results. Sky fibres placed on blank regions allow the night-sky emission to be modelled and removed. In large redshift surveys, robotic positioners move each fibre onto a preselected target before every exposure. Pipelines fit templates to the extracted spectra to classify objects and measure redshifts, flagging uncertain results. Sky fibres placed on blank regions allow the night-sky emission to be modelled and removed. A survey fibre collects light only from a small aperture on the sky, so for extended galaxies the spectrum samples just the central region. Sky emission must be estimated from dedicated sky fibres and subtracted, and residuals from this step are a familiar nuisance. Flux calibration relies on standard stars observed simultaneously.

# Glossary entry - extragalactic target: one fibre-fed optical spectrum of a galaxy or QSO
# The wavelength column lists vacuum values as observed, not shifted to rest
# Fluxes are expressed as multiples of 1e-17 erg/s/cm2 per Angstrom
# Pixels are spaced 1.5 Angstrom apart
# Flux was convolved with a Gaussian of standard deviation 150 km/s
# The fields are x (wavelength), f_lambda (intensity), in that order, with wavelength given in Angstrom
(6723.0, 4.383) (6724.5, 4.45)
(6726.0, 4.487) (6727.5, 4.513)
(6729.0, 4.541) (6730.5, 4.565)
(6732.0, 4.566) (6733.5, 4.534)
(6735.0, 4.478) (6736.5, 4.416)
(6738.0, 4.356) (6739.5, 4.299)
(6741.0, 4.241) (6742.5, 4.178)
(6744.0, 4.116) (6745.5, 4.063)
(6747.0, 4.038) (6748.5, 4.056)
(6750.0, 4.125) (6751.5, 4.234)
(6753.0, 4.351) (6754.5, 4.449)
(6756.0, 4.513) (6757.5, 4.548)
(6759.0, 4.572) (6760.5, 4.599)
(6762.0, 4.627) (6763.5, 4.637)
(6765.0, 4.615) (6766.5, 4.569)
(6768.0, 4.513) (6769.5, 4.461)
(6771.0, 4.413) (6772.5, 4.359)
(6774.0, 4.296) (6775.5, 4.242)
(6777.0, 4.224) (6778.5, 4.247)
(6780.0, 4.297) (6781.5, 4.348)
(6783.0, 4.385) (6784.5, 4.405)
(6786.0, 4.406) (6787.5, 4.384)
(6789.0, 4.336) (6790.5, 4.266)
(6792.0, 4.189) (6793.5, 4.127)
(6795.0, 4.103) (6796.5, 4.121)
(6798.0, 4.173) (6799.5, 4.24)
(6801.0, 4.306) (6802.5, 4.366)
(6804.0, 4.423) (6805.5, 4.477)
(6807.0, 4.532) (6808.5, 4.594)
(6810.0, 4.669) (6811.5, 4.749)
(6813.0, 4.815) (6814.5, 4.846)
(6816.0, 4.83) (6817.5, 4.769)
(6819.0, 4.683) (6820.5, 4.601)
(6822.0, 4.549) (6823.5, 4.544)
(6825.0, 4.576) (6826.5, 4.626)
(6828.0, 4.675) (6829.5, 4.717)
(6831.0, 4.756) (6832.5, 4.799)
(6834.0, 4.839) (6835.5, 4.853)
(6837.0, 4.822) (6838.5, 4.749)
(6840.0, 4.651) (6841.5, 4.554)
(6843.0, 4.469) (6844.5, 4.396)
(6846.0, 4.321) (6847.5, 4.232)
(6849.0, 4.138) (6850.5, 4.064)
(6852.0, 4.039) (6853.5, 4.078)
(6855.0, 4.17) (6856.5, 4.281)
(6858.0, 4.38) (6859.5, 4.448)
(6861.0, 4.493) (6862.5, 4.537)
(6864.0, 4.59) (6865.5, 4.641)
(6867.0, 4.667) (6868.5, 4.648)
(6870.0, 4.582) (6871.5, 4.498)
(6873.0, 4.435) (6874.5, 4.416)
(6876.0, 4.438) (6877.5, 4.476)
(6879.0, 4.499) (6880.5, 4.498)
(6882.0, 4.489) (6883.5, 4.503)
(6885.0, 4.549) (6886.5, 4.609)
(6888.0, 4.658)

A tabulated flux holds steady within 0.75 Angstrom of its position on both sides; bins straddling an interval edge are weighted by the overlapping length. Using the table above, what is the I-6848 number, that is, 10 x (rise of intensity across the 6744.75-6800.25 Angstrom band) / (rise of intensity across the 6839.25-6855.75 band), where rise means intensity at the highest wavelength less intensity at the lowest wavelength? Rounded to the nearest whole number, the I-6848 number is -4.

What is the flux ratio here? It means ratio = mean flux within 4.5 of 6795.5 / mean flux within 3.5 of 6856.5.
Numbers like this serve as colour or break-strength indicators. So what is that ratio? 0.97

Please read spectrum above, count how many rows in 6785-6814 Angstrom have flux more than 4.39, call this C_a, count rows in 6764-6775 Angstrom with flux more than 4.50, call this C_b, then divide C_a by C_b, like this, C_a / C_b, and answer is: 2.7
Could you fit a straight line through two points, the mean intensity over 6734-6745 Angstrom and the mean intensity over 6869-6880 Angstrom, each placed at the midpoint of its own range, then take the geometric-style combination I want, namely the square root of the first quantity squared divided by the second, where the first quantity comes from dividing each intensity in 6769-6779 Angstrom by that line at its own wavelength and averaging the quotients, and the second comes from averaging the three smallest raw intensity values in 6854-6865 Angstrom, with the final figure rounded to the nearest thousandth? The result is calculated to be 0.481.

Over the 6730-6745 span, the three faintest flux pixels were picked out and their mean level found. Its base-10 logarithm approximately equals 0.621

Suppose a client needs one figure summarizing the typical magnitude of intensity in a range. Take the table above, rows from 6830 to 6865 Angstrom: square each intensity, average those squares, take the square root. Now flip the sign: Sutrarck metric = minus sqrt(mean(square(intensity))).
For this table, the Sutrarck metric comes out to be -4.5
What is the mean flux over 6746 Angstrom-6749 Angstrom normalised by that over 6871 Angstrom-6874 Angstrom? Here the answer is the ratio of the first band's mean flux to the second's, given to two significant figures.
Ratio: 0.91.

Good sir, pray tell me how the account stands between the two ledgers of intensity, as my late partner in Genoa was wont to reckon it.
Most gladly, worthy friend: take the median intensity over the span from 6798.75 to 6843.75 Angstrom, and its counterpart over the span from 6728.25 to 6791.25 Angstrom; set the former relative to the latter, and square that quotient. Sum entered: 1.13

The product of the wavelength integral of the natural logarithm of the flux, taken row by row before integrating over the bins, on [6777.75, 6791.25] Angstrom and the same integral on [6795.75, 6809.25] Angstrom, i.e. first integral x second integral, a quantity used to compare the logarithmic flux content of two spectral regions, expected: 394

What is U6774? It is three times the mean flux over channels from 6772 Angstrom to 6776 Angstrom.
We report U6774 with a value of 12.9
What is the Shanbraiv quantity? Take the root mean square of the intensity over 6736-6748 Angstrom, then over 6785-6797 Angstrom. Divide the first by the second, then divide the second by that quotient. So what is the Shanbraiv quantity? 4.3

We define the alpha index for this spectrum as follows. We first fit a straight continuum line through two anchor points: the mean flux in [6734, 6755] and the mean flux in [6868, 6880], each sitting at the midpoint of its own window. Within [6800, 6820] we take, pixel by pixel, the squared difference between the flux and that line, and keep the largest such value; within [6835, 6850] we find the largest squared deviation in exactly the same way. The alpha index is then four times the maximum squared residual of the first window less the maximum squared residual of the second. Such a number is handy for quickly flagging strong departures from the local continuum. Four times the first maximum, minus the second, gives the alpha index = 0.7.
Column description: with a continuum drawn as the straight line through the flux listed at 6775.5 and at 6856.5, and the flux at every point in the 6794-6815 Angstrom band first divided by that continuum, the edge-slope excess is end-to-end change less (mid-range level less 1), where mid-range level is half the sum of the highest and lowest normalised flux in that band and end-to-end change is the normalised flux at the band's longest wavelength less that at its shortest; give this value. 0.121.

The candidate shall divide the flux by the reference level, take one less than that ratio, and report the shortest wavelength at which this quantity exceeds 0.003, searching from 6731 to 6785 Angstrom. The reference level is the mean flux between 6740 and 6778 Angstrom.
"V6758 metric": 6732.0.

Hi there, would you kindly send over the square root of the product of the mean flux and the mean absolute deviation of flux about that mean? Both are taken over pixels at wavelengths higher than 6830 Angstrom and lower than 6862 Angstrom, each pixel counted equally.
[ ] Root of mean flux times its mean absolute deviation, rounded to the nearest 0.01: 1.02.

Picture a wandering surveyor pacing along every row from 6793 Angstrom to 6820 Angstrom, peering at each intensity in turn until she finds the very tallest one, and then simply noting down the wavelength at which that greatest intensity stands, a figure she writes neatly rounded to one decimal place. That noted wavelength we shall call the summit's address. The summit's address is 6814.5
